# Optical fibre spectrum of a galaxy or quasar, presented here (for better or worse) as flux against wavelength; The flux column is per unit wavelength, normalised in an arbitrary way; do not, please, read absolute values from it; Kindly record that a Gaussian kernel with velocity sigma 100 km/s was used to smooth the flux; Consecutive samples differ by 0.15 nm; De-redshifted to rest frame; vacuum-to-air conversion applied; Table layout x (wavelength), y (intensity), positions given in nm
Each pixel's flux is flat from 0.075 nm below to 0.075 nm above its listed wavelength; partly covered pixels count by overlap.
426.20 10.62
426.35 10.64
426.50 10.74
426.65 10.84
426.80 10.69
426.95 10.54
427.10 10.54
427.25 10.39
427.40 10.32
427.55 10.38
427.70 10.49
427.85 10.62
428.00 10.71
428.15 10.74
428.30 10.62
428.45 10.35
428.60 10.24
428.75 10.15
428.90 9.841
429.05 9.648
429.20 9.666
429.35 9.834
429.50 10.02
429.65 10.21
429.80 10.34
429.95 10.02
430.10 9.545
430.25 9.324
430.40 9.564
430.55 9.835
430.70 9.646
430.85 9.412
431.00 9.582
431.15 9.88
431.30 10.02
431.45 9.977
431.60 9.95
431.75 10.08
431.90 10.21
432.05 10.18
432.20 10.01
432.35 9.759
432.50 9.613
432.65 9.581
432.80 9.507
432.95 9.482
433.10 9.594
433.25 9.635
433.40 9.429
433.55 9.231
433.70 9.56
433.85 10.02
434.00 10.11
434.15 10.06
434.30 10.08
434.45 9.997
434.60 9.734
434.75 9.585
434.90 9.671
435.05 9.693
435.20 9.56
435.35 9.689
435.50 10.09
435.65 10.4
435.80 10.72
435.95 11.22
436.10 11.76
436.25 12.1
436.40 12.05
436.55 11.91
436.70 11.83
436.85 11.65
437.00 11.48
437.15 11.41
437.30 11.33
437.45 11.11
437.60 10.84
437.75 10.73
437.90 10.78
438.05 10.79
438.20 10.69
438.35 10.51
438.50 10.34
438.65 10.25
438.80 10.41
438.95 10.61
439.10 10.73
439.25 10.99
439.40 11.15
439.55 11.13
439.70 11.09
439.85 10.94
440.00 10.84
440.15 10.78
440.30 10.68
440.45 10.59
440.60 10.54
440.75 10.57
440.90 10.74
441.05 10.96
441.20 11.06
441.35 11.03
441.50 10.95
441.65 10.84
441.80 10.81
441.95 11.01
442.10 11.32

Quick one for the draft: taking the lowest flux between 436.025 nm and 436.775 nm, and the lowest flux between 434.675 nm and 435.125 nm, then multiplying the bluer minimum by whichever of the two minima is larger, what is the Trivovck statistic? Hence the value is 112.7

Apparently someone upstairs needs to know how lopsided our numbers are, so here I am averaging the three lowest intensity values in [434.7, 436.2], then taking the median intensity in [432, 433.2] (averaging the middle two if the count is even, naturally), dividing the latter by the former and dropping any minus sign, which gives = 1.00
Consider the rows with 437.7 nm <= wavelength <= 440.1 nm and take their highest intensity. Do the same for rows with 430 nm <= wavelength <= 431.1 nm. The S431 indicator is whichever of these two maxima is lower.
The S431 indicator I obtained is 9.8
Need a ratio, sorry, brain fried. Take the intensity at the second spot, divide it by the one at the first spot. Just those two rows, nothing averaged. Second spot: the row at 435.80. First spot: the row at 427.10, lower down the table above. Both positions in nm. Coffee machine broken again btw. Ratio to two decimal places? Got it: 1.02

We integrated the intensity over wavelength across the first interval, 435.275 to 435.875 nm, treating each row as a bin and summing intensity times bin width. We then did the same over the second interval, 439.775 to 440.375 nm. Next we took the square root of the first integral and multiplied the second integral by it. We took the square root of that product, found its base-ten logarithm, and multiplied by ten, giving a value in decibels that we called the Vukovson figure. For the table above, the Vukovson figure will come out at 6.03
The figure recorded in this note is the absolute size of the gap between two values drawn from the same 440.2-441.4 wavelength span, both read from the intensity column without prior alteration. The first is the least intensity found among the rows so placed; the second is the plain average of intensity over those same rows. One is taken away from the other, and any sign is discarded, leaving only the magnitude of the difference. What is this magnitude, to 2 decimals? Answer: 0.23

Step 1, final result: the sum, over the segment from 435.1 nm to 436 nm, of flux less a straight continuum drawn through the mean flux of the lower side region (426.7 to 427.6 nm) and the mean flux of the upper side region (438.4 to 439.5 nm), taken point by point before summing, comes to -1.9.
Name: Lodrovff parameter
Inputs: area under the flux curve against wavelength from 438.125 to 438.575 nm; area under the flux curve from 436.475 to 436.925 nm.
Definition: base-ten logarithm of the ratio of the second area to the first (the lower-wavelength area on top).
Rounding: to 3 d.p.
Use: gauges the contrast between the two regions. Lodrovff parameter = 0.050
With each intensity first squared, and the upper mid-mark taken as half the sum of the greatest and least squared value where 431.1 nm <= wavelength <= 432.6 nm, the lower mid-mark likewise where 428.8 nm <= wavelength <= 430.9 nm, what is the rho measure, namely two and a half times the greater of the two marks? 246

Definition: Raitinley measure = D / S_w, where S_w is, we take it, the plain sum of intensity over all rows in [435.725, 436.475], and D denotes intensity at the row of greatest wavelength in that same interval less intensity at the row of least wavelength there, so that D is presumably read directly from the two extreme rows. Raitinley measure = 0.023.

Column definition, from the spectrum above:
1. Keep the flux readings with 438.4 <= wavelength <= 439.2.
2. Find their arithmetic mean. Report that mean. 10.5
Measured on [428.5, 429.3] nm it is 9.9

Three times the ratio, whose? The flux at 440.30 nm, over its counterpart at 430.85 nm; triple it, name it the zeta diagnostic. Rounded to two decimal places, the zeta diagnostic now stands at 3.40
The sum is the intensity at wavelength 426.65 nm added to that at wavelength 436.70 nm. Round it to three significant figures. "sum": 22.7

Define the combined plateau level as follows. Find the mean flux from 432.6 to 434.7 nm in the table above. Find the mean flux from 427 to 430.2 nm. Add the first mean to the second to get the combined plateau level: 19.9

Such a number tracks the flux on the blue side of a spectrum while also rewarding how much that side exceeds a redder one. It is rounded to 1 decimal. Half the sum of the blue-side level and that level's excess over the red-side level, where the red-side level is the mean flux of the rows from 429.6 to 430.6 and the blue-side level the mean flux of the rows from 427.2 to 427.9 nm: 5.5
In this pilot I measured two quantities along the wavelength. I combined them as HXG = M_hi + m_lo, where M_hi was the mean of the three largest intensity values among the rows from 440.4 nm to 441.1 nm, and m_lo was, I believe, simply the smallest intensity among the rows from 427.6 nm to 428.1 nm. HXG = 21.3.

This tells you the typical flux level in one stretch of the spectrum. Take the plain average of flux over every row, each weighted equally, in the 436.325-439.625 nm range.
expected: 11.0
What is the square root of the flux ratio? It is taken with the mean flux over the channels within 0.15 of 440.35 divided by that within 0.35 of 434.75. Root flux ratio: 1.05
